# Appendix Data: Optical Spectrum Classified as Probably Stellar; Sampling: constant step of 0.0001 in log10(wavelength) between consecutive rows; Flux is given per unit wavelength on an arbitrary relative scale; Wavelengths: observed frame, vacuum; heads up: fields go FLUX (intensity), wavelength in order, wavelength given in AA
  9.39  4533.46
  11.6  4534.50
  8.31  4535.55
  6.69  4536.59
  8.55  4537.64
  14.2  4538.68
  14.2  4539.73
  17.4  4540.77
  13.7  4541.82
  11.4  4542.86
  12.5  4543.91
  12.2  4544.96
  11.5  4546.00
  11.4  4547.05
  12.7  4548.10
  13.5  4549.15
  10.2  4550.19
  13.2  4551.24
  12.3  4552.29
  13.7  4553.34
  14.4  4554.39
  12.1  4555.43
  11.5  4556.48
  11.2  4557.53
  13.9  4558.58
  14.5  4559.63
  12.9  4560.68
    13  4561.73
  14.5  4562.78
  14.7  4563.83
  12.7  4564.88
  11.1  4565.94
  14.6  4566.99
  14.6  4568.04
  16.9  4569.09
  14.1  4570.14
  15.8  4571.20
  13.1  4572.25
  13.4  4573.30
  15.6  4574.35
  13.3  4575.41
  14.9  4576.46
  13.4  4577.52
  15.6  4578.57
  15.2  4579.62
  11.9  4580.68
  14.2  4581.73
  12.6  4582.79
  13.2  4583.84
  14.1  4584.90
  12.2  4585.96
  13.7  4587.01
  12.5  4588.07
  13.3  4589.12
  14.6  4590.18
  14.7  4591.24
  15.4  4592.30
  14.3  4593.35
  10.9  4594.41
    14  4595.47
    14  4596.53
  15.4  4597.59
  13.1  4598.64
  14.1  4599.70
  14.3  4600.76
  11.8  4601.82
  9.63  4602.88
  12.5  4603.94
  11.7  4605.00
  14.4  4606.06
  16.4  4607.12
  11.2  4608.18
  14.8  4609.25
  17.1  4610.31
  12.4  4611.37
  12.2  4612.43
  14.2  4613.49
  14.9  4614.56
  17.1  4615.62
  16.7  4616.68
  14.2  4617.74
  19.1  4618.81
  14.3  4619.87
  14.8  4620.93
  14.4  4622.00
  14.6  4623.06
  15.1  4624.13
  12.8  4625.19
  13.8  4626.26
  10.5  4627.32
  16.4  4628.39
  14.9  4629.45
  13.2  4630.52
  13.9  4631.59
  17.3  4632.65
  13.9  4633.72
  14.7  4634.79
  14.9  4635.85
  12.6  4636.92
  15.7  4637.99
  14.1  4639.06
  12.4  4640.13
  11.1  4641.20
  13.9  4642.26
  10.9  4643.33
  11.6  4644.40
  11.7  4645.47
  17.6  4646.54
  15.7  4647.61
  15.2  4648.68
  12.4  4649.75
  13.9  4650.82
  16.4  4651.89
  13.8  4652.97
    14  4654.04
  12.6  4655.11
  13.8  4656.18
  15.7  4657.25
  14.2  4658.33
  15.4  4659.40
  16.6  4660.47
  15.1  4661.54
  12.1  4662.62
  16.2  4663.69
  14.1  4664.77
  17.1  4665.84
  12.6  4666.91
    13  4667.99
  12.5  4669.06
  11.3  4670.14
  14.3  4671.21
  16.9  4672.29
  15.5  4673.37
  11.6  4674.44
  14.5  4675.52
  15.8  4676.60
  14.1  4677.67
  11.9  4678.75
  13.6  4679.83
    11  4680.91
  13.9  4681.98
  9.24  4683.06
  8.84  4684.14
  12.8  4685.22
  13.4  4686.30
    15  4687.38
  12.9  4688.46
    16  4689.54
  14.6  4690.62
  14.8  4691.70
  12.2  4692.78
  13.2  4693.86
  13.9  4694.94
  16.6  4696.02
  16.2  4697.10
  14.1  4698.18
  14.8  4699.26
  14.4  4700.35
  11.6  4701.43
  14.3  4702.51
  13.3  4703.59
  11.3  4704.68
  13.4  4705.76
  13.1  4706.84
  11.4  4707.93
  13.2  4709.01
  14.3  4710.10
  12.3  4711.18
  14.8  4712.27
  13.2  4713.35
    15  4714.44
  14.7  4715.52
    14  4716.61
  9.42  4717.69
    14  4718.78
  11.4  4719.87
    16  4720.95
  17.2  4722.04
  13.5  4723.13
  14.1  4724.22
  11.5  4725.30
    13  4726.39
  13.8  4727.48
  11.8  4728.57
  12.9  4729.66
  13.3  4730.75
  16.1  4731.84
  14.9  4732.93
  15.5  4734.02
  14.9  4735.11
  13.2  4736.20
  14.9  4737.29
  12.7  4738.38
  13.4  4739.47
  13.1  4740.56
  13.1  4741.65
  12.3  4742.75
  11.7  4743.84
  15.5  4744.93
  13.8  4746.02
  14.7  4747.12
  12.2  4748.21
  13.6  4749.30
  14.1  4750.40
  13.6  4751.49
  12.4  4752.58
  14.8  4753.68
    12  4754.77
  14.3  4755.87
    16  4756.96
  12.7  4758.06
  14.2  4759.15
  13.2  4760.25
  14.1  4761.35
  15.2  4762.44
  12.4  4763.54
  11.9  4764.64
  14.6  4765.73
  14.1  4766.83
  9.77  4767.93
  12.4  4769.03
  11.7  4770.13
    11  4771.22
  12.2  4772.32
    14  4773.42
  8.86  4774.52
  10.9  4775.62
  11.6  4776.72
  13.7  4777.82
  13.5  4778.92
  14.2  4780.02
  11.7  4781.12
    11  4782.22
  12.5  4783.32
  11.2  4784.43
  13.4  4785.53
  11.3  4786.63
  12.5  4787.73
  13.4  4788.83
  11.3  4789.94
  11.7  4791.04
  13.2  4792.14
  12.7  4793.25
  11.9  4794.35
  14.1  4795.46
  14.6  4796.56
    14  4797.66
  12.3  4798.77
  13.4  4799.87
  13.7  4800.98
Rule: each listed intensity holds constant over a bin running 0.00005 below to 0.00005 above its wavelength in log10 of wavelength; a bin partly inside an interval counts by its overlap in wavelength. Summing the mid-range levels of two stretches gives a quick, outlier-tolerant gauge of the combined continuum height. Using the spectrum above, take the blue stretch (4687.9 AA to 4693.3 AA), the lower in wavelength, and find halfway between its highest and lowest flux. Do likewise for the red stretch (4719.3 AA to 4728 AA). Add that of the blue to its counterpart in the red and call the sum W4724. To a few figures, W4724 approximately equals 28.4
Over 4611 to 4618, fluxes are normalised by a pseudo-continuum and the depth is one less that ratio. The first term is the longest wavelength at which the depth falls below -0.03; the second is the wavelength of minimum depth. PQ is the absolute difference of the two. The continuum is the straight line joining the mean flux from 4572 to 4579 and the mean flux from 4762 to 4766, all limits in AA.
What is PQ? 1.1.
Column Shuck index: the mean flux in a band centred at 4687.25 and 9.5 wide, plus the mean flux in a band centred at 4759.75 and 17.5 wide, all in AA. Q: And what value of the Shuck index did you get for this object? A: 26.5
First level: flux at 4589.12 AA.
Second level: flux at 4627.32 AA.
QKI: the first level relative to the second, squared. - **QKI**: 1.6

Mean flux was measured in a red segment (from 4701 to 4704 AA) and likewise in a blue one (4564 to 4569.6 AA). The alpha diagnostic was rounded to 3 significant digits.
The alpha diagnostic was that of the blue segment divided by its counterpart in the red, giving 1.07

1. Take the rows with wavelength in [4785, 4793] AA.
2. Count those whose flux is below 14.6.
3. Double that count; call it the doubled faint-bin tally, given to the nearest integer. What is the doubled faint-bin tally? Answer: 14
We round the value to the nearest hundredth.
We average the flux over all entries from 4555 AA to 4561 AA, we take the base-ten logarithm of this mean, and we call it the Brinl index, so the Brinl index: 1.10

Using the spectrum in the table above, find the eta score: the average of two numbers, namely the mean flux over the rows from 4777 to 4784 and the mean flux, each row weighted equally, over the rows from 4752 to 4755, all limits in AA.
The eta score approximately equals 12.9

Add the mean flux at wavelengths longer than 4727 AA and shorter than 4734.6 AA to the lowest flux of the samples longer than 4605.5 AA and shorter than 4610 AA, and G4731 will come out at 25.2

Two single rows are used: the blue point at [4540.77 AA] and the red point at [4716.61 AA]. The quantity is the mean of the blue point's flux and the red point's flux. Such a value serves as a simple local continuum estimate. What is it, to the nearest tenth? 15.7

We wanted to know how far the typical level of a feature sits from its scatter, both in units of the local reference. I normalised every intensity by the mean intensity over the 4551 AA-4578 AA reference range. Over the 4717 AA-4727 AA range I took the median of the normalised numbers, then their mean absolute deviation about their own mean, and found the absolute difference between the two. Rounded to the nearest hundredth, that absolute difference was 0.86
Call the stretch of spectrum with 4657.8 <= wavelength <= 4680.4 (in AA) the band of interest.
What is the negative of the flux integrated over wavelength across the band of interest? -321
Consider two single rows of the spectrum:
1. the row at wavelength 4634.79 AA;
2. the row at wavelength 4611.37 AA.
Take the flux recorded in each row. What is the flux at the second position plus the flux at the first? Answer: 27.1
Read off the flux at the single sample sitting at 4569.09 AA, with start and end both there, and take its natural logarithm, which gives 2.83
